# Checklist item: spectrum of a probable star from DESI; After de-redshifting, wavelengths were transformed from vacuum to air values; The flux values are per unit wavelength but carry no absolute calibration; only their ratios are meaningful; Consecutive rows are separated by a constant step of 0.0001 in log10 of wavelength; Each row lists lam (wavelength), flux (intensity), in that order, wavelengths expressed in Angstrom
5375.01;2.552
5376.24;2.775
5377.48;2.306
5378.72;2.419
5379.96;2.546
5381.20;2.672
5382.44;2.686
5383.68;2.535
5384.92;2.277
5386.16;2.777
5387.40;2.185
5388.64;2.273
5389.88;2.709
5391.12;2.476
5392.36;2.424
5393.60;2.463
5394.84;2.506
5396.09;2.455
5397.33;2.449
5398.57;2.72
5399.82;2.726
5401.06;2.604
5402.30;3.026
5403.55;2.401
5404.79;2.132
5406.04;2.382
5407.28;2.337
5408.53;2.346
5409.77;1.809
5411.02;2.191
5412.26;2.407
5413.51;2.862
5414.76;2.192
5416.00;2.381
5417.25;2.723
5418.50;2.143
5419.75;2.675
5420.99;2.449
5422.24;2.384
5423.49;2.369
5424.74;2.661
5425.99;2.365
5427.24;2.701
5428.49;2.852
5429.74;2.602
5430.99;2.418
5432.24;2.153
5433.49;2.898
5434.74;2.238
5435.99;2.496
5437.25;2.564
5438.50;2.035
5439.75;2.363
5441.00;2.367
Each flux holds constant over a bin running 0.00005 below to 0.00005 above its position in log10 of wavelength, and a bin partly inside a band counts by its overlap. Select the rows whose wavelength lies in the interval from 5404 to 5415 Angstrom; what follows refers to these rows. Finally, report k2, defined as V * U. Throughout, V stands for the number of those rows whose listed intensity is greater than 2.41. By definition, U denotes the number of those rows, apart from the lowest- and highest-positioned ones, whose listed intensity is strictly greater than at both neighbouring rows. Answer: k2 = 3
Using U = 3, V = 1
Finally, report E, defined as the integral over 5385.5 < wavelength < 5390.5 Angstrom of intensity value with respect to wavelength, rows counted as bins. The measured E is 12.4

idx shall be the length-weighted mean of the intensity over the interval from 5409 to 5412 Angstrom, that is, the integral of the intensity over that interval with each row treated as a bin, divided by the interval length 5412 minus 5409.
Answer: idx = 2.07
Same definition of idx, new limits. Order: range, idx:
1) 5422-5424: 2.37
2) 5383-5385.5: 2.41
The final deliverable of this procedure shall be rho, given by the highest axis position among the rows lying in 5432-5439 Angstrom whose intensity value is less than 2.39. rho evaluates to 5438.50 Angstrom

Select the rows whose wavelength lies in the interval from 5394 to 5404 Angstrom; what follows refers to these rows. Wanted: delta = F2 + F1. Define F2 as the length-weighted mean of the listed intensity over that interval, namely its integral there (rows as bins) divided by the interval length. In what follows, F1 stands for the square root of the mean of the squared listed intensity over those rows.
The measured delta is 5.23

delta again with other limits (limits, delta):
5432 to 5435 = 4.94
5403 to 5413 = 4.52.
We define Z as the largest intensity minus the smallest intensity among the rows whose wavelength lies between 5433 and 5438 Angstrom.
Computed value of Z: 0.7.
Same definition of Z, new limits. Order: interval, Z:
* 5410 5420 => 0.7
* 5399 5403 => 0.4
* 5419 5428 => 0.3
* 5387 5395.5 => 0.5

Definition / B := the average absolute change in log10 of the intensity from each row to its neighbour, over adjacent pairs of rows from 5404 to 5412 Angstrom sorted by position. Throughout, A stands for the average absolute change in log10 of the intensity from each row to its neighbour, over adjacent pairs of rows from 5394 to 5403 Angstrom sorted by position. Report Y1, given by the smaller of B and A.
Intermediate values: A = 0.024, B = 0.05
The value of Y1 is 0.024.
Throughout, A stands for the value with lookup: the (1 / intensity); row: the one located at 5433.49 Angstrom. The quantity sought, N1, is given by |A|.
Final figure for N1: 0.345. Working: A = 0.35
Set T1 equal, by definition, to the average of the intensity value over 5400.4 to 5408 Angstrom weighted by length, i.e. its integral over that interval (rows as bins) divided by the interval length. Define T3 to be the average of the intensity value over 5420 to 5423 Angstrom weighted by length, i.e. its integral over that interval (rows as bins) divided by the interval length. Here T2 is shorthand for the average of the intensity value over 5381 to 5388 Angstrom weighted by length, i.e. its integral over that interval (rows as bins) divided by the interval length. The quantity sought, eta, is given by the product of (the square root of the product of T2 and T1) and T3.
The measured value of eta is 6.12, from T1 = 2.48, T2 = 2.51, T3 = 2.45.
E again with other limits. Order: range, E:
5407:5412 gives 10.9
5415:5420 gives 12.2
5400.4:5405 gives 11.9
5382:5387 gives 12.7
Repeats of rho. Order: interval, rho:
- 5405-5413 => 5411.02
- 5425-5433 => 5432.24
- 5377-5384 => 5377.48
